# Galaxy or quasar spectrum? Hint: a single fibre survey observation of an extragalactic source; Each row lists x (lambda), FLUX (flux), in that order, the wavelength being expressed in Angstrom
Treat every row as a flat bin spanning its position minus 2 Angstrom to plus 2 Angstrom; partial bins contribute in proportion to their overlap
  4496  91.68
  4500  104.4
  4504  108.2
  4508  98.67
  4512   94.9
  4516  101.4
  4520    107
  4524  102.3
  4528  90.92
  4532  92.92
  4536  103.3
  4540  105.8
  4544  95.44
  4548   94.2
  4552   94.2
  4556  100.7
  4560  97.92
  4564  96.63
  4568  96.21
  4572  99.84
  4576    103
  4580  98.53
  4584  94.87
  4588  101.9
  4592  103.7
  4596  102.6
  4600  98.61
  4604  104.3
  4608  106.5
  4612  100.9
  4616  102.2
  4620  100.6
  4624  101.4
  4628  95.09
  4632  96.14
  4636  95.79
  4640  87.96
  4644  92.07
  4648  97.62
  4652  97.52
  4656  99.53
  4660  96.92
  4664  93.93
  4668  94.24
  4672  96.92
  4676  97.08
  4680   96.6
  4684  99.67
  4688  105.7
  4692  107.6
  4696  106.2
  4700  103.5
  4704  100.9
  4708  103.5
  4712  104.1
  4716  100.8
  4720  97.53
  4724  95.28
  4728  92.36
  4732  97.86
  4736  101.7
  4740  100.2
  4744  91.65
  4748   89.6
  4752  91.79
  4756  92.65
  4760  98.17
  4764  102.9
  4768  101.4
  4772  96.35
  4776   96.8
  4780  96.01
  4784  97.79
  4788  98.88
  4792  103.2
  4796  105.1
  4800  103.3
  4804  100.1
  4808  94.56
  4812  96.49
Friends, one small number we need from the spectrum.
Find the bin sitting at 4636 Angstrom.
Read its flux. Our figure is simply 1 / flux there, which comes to 0.0104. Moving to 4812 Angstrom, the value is 0.0104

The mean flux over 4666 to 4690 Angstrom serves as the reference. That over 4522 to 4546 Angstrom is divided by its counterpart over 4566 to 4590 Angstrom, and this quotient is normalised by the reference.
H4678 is 0.0101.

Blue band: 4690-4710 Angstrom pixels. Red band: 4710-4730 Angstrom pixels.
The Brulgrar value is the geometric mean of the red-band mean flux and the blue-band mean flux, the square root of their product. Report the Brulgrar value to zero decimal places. 101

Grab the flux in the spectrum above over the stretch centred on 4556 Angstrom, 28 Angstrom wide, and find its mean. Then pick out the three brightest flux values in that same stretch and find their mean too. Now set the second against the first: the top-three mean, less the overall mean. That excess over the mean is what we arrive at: 1.9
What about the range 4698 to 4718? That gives 1.1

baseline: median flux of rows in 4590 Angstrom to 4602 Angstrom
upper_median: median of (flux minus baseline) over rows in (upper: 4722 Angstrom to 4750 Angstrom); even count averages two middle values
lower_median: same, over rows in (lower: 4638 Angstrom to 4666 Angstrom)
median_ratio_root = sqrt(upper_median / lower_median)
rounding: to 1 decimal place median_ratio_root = 1.1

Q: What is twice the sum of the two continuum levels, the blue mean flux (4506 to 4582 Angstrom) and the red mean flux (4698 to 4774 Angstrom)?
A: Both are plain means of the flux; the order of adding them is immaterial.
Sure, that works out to 393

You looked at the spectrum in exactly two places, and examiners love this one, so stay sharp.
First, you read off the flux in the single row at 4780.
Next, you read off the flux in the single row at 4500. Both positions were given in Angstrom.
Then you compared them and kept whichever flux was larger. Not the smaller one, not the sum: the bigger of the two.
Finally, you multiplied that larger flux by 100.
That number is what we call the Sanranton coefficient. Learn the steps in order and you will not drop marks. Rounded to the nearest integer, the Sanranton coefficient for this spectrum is 10440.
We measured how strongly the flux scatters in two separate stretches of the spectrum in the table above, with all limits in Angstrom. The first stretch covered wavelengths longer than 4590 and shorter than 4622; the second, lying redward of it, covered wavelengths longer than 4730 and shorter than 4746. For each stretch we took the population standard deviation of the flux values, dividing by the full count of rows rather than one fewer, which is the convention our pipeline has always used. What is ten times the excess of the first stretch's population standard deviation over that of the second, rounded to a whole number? -15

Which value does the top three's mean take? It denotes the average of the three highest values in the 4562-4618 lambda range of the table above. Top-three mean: 105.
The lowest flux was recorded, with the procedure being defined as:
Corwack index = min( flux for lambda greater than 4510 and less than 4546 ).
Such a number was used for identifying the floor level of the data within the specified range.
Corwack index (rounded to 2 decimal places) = 90.92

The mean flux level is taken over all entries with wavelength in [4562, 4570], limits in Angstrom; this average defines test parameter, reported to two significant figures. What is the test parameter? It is 96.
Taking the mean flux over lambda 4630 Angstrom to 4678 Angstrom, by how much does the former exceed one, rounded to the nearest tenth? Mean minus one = 94.5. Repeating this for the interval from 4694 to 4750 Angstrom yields 97.9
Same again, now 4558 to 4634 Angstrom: 99.0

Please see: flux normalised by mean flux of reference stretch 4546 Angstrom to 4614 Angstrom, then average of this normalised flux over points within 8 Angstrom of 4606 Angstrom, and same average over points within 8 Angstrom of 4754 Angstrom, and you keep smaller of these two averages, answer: 0.93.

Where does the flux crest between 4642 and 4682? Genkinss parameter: 4656 Angstrom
